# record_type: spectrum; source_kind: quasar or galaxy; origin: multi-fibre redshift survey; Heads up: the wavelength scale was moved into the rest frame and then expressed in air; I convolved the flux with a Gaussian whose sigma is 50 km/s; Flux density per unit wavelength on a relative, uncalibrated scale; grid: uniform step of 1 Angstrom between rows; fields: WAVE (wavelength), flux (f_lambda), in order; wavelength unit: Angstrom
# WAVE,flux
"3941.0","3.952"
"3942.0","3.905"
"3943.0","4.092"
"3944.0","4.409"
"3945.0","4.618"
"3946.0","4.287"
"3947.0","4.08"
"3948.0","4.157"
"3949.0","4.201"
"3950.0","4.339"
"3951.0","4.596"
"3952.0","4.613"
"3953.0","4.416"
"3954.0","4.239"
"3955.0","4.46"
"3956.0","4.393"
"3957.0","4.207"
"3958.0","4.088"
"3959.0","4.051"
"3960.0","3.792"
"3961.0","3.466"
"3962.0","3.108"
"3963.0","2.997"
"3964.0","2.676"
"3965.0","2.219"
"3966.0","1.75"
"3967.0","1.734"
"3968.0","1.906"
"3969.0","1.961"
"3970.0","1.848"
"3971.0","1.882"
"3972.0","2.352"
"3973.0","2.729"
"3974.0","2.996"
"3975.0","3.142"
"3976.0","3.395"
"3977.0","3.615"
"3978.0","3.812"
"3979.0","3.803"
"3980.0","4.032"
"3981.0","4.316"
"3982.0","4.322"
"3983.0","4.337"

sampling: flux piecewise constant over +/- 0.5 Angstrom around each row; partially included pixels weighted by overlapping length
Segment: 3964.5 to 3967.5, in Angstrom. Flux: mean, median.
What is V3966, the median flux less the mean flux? -0.15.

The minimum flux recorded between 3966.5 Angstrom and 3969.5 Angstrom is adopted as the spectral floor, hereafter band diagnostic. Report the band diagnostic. 1.734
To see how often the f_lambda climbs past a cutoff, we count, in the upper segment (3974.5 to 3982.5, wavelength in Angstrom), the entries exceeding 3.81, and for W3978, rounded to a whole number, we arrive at 4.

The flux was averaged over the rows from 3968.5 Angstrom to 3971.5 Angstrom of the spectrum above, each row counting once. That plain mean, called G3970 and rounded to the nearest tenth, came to 1.9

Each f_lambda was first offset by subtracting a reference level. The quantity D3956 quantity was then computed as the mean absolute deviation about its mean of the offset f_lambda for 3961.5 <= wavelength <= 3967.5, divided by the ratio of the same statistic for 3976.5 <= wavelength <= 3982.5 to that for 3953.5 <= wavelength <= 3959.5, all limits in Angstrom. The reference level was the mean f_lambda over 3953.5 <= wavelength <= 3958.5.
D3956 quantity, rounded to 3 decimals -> 0.266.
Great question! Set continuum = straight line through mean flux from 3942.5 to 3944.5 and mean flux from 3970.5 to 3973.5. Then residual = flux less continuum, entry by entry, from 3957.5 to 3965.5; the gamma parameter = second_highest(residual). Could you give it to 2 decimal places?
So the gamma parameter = 0.82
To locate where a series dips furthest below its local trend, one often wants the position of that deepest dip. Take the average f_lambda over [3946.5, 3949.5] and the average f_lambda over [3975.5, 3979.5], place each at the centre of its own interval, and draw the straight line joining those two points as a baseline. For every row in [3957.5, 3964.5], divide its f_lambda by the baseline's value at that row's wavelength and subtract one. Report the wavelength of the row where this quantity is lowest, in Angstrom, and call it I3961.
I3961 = 3964.0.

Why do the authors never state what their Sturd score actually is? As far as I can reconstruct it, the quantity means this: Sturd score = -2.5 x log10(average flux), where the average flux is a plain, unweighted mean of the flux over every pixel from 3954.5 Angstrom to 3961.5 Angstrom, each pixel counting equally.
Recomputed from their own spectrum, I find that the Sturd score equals -1.52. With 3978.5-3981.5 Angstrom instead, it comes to -1.52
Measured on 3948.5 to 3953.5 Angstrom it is -1.62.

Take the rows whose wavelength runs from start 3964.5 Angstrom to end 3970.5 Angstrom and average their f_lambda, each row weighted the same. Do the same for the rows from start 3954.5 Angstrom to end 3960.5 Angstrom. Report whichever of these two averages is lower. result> 1.9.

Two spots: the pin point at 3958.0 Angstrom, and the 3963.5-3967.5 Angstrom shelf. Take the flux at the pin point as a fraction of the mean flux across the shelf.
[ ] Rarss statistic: 2.0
